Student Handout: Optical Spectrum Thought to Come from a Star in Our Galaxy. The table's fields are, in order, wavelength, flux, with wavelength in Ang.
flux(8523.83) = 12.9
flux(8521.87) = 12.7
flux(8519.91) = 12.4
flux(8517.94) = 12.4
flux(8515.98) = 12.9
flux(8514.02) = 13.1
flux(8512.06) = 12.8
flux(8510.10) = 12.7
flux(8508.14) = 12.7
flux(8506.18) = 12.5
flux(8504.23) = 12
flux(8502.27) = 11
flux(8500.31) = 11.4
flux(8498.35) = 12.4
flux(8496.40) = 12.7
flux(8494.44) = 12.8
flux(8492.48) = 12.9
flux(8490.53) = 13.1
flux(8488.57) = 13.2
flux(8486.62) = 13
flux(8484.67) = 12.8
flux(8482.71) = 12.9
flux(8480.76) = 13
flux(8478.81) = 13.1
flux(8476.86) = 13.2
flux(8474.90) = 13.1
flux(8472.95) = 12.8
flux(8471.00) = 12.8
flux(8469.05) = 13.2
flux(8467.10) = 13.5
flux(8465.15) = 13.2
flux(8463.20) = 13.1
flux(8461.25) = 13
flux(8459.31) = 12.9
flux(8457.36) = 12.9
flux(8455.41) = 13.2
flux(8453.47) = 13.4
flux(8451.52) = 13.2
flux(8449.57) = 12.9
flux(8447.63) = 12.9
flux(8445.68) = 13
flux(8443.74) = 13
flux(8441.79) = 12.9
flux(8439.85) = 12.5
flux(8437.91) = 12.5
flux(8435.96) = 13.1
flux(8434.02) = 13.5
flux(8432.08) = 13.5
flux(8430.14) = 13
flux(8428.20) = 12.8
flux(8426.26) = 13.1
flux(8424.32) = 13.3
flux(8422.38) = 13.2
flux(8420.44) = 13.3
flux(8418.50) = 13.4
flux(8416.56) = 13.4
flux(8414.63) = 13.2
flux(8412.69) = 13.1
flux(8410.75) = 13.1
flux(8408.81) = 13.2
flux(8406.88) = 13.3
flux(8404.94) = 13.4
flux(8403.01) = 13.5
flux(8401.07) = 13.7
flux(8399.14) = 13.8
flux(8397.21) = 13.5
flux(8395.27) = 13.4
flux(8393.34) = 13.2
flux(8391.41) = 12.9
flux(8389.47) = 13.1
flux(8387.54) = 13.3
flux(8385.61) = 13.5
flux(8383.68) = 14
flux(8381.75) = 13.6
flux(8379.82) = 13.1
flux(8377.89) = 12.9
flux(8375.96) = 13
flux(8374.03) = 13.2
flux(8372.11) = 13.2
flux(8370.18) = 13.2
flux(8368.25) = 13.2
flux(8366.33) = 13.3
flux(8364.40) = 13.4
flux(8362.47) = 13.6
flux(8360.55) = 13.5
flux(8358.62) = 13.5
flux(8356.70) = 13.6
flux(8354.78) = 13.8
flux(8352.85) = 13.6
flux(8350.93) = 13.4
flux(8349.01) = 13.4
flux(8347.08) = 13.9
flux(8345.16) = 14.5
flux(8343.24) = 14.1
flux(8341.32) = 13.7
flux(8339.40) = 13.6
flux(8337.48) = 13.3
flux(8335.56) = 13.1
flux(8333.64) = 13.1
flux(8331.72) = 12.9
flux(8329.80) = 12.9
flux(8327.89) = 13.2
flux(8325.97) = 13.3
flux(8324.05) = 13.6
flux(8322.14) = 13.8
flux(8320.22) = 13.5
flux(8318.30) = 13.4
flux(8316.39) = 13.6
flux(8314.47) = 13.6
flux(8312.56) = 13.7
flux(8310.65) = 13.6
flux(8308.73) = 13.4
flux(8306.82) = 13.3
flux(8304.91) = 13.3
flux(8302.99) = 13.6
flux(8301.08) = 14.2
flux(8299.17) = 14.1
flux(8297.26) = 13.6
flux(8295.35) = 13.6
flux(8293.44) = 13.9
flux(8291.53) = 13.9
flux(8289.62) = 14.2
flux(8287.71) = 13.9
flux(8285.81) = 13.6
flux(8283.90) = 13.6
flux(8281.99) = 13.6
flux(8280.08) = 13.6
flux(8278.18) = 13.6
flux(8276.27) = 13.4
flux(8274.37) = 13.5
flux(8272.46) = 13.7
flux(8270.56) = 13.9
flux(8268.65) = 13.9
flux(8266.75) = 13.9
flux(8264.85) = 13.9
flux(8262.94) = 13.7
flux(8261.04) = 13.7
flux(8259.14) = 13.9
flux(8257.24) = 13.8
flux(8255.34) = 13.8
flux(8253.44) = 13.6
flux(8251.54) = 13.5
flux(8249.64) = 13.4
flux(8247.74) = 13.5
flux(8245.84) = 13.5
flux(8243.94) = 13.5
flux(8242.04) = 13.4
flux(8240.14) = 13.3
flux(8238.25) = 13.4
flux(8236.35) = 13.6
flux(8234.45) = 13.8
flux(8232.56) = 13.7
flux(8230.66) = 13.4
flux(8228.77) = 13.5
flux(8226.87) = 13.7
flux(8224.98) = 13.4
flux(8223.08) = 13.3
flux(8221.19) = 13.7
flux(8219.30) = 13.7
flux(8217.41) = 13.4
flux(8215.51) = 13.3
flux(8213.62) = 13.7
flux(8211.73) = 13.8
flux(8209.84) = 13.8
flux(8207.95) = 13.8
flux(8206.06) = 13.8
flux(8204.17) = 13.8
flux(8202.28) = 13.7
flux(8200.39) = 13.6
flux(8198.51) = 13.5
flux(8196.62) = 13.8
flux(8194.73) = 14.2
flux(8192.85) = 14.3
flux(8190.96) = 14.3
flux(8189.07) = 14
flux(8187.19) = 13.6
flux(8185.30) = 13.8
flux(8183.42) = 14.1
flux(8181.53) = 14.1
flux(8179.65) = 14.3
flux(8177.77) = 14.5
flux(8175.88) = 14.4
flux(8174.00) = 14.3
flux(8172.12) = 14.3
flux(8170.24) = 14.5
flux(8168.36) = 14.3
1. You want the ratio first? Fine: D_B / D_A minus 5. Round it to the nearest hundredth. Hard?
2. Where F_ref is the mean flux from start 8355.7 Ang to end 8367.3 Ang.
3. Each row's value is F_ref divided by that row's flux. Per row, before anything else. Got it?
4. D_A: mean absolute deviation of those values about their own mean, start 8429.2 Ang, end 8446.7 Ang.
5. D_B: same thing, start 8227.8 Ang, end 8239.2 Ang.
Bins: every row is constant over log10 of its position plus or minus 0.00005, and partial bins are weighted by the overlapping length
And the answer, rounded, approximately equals -4.51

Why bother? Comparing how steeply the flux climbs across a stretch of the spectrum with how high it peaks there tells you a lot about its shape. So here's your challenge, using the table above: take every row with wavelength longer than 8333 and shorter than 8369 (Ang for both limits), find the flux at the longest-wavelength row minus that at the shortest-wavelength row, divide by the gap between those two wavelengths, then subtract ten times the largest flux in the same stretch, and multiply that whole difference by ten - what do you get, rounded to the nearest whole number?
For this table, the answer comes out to -1450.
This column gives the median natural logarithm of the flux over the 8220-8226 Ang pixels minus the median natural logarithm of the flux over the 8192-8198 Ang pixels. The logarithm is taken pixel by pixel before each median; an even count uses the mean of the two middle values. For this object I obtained -0.058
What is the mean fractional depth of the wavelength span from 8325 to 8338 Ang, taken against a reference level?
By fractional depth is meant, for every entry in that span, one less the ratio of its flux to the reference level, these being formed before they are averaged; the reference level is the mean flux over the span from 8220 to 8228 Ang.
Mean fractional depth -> 0.03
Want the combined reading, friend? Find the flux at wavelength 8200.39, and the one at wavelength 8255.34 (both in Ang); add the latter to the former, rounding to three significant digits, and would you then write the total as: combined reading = 27.4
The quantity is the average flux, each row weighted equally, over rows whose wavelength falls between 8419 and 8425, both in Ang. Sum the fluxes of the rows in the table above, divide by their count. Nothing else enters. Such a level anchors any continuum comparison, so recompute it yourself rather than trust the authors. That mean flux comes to 13.3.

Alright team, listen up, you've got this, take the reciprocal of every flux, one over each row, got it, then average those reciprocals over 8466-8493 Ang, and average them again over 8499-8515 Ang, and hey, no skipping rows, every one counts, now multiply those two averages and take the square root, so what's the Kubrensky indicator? 0.0792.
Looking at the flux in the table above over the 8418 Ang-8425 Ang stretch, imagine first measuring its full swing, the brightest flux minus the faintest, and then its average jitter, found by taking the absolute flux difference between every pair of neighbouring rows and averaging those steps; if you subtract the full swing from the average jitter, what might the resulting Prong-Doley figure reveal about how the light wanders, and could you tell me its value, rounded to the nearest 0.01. -0.10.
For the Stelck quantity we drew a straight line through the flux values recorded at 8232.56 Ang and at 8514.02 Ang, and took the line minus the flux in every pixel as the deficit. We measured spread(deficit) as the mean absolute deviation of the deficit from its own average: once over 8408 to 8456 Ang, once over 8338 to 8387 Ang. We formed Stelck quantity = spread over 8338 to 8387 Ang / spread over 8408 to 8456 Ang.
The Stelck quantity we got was 1.3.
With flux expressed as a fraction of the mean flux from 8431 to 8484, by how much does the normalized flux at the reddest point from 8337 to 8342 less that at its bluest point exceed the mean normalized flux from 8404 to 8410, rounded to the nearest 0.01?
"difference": -0.99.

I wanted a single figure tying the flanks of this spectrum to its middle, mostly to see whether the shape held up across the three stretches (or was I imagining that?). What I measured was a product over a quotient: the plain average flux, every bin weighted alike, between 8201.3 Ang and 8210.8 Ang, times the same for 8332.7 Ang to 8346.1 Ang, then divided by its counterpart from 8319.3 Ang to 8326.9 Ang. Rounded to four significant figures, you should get 13.86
